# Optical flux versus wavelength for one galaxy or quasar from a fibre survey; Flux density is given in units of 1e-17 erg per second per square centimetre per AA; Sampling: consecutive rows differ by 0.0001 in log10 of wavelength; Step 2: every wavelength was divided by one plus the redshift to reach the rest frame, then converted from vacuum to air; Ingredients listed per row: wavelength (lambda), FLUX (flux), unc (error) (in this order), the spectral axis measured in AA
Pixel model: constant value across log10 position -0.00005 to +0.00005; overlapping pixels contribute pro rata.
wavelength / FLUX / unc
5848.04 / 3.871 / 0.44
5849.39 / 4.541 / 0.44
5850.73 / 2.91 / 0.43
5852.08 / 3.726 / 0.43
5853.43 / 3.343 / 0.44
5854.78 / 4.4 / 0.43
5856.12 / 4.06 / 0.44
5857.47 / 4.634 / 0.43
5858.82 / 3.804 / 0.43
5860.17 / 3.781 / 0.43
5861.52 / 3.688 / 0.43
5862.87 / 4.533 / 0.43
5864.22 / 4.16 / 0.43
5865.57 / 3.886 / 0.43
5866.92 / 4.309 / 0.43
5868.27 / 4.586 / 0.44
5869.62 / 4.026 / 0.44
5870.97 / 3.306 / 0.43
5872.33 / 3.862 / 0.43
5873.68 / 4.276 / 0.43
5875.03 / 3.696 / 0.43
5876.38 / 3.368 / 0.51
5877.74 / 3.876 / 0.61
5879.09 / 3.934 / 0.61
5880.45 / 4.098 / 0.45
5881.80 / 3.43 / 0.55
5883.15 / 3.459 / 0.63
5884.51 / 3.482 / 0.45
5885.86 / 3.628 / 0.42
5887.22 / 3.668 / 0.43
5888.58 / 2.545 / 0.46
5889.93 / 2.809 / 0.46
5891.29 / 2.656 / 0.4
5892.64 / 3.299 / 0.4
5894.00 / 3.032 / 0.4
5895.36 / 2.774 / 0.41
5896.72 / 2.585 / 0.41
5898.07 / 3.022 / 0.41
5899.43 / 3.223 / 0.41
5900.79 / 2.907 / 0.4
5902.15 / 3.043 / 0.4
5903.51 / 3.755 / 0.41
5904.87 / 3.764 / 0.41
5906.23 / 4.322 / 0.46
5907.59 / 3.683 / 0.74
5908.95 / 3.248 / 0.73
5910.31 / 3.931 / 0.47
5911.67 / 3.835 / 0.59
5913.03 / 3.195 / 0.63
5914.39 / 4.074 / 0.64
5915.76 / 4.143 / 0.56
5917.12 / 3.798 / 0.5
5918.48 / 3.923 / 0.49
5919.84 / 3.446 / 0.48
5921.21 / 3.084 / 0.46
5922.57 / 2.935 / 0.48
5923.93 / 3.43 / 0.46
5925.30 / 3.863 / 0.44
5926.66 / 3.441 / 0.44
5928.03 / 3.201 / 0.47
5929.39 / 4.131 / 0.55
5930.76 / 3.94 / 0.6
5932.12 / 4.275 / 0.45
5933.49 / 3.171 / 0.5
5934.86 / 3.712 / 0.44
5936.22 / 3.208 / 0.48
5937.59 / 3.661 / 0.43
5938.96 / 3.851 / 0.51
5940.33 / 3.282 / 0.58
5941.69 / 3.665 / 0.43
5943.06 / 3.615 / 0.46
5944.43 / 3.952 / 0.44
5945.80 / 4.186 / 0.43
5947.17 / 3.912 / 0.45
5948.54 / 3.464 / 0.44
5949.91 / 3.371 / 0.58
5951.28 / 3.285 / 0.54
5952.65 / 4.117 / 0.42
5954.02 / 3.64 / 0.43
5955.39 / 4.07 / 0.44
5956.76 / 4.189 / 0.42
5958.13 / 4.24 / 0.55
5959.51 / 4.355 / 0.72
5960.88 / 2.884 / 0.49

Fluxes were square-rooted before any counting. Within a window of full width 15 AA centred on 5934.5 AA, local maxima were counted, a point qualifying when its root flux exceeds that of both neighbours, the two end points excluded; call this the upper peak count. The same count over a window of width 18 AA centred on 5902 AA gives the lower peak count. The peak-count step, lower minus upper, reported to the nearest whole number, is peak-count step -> -2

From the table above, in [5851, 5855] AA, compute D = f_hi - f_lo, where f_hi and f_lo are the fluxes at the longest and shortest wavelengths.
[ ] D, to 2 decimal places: 0.67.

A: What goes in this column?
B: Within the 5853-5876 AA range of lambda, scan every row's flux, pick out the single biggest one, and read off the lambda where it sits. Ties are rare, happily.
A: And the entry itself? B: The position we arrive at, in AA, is 5857.47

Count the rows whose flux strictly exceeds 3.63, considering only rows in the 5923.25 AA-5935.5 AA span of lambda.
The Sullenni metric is 5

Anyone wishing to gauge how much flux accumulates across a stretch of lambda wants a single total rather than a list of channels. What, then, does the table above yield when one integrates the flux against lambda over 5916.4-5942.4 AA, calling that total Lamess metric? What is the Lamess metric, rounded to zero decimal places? 93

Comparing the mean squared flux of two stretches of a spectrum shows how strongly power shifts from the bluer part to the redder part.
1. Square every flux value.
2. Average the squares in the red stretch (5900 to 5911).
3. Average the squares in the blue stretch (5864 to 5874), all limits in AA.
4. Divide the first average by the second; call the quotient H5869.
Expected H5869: 0.79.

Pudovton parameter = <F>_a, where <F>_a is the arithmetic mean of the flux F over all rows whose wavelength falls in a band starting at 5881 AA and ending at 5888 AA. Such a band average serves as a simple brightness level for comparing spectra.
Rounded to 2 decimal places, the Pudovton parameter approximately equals 3.53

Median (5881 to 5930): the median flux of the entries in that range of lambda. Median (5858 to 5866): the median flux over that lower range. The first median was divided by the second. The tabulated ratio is 0.89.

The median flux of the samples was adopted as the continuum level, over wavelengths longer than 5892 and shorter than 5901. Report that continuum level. 3.0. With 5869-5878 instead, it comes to 3.9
